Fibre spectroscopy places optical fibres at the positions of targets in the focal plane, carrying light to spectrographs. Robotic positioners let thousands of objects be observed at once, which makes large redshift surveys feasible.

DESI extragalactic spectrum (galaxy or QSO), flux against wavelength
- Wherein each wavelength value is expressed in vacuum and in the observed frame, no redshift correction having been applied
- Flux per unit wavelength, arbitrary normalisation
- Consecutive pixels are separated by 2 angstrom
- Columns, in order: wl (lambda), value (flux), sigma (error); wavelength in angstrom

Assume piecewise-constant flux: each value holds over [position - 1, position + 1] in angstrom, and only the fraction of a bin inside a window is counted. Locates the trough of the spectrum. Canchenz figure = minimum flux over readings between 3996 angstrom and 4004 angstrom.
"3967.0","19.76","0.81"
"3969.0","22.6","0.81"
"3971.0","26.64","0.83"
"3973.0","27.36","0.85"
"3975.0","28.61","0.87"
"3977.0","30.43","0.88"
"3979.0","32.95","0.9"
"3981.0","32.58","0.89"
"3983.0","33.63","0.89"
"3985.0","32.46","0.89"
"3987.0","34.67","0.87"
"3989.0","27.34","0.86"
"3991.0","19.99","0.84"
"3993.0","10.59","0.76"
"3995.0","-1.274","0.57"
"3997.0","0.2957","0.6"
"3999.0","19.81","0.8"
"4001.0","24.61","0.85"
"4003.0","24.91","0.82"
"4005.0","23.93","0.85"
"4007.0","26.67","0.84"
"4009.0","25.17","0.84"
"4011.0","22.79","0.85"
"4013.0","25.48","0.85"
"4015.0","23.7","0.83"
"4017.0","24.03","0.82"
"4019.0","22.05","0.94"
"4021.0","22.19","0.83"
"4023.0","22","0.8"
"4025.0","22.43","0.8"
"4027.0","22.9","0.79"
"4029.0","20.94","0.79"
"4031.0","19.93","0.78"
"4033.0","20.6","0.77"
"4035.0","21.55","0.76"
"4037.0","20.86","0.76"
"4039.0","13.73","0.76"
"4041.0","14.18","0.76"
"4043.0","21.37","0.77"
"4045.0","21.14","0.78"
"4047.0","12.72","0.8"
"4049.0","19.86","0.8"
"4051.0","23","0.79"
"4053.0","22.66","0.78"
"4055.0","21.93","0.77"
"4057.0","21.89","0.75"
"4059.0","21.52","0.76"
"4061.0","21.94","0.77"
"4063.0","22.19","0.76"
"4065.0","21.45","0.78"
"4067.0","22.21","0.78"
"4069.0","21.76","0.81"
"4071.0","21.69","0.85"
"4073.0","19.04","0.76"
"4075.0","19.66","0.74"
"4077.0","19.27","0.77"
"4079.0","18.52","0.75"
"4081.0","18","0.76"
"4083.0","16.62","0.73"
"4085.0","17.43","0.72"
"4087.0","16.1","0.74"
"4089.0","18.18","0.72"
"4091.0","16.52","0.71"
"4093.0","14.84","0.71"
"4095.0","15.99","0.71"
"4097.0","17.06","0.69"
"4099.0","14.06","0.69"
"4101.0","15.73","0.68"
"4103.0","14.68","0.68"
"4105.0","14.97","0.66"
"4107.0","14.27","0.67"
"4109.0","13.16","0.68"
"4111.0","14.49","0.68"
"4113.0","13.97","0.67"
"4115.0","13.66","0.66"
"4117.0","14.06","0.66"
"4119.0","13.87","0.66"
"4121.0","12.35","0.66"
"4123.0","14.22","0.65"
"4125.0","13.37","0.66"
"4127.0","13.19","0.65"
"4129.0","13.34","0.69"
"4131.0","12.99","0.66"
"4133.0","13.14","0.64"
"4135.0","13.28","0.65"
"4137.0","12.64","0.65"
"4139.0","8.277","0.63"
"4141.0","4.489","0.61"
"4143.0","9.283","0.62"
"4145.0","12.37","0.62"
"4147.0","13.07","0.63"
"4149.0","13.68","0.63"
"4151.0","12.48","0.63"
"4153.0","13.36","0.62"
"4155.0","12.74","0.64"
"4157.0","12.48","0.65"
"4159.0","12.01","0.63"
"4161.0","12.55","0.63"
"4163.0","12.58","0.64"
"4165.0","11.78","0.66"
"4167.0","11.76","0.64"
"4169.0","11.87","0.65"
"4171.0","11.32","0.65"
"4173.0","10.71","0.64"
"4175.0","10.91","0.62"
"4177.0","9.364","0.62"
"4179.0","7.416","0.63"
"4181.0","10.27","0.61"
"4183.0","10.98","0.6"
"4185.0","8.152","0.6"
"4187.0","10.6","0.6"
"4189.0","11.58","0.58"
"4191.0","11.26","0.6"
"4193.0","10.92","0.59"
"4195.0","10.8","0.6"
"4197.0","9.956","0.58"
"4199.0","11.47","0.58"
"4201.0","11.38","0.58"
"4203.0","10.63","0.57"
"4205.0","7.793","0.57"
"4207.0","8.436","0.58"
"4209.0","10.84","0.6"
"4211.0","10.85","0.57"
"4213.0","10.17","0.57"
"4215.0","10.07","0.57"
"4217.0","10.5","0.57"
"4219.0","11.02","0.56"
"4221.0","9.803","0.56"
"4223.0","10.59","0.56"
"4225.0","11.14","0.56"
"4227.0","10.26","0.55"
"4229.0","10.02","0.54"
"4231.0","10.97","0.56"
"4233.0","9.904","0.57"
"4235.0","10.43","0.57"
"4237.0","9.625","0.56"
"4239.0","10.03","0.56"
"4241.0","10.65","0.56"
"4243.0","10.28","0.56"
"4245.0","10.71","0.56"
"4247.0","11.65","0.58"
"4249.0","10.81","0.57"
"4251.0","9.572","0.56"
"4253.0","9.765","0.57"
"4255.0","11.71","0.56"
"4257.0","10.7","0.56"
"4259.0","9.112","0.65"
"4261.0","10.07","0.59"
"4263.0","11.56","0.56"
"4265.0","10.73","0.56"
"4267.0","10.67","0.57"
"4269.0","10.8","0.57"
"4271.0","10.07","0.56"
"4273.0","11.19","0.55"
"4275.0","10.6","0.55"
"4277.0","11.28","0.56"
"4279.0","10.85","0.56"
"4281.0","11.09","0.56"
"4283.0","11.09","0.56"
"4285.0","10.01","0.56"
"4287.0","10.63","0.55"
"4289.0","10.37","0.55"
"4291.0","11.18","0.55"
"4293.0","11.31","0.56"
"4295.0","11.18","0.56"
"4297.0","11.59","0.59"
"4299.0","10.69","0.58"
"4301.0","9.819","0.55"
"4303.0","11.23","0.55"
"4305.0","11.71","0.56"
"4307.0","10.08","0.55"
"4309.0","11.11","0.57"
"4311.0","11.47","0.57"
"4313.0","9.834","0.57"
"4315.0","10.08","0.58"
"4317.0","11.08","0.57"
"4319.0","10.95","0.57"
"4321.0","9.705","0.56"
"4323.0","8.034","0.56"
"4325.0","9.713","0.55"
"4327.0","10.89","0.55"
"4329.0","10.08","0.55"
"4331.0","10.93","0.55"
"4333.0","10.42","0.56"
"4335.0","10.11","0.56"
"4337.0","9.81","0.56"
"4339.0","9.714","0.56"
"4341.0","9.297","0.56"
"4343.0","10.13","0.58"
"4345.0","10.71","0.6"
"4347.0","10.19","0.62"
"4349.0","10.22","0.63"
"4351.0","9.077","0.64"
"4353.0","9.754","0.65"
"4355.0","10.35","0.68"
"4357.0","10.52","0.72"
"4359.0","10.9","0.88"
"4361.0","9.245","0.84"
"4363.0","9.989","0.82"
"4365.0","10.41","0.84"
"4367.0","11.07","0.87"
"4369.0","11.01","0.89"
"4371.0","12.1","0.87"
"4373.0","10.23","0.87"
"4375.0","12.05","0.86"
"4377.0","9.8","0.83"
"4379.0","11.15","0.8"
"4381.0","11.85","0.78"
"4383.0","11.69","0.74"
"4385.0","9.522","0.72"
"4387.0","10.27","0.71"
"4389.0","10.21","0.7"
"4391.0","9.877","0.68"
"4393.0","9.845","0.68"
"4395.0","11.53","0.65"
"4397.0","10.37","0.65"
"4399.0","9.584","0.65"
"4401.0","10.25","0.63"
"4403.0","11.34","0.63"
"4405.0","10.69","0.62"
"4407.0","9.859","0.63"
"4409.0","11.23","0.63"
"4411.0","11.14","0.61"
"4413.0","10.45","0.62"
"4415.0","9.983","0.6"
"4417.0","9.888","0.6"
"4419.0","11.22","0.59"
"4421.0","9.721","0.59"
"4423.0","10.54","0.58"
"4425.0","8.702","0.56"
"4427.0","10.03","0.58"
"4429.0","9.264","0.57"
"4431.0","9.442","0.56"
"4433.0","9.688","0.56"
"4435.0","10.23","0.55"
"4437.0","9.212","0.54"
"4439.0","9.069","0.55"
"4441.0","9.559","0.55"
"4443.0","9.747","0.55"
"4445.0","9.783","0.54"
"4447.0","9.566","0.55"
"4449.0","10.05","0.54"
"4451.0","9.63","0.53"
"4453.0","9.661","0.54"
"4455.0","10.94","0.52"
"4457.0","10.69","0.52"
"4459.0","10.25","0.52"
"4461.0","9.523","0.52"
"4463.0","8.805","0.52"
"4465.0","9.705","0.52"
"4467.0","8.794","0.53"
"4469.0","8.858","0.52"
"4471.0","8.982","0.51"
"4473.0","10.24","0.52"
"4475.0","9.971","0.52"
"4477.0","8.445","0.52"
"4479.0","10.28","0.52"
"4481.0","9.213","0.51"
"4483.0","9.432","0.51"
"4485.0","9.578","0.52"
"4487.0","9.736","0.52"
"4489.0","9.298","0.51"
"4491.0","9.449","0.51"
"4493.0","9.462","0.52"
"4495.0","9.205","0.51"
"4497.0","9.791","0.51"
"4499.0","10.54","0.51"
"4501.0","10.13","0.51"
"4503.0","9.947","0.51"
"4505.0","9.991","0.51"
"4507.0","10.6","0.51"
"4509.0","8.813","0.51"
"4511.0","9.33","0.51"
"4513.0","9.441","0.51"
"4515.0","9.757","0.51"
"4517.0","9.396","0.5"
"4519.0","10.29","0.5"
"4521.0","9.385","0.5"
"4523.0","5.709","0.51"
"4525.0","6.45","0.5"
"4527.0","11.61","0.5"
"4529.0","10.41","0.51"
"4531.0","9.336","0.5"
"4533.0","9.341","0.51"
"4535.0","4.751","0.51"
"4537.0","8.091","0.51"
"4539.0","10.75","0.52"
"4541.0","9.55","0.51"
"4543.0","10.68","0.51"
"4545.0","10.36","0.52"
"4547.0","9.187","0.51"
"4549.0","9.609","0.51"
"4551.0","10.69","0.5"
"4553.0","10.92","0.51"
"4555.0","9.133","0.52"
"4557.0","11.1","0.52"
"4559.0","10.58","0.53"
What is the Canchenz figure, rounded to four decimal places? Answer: 0.2957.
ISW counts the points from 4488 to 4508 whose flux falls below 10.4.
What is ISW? 8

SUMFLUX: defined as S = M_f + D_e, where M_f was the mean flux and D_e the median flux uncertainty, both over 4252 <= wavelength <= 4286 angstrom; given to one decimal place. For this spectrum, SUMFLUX 11.2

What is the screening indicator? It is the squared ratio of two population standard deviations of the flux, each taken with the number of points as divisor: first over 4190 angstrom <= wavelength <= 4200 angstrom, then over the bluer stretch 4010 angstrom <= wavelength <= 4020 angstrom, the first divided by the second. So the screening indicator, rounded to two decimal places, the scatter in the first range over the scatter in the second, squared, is 0.20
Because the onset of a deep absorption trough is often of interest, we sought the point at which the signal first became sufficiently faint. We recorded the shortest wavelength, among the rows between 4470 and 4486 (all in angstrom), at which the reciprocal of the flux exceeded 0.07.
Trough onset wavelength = 4471.0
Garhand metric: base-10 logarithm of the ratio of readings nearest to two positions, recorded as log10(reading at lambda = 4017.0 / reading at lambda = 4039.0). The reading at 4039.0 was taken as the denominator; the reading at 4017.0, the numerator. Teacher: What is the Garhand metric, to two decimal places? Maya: 0.24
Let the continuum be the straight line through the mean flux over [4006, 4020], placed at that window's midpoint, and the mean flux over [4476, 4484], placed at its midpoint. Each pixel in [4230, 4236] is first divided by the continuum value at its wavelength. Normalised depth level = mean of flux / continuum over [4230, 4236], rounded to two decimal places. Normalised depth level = 0.61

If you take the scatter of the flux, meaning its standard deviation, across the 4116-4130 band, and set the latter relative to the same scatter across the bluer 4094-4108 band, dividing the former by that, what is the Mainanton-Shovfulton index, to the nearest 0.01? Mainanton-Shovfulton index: 0.60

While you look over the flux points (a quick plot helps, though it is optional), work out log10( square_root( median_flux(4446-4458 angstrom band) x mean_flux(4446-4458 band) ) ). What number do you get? 1.00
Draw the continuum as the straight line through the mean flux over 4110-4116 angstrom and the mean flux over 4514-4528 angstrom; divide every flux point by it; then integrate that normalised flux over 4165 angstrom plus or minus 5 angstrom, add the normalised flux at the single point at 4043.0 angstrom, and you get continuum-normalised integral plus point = 10.5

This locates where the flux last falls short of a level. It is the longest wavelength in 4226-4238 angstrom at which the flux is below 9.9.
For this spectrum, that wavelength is 4237.0 angstrom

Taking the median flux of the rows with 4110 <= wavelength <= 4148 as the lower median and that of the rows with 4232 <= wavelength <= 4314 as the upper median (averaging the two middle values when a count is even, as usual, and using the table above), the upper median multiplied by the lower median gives 141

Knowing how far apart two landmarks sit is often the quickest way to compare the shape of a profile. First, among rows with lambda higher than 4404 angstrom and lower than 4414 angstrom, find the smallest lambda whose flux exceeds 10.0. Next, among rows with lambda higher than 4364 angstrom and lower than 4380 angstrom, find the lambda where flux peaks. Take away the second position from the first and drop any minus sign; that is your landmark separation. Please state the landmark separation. 34 angstrom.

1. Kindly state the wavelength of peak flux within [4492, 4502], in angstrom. 4499.0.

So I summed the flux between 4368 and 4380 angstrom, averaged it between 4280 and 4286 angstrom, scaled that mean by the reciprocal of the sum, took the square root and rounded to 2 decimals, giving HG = 0.40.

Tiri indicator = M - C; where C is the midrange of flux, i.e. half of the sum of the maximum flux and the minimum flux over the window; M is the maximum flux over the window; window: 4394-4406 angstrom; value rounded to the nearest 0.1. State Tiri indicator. 1.0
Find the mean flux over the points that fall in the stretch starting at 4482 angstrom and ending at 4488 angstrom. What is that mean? 9.6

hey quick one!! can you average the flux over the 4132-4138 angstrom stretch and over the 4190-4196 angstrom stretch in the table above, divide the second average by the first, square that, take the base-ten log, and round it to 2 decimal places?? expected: -0.15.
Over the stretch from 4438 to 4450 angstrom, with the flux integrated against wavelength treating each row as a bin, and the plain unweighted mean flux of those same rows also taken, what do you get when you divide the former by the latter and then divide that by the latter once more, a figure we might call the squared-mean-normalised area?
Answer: 1.25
